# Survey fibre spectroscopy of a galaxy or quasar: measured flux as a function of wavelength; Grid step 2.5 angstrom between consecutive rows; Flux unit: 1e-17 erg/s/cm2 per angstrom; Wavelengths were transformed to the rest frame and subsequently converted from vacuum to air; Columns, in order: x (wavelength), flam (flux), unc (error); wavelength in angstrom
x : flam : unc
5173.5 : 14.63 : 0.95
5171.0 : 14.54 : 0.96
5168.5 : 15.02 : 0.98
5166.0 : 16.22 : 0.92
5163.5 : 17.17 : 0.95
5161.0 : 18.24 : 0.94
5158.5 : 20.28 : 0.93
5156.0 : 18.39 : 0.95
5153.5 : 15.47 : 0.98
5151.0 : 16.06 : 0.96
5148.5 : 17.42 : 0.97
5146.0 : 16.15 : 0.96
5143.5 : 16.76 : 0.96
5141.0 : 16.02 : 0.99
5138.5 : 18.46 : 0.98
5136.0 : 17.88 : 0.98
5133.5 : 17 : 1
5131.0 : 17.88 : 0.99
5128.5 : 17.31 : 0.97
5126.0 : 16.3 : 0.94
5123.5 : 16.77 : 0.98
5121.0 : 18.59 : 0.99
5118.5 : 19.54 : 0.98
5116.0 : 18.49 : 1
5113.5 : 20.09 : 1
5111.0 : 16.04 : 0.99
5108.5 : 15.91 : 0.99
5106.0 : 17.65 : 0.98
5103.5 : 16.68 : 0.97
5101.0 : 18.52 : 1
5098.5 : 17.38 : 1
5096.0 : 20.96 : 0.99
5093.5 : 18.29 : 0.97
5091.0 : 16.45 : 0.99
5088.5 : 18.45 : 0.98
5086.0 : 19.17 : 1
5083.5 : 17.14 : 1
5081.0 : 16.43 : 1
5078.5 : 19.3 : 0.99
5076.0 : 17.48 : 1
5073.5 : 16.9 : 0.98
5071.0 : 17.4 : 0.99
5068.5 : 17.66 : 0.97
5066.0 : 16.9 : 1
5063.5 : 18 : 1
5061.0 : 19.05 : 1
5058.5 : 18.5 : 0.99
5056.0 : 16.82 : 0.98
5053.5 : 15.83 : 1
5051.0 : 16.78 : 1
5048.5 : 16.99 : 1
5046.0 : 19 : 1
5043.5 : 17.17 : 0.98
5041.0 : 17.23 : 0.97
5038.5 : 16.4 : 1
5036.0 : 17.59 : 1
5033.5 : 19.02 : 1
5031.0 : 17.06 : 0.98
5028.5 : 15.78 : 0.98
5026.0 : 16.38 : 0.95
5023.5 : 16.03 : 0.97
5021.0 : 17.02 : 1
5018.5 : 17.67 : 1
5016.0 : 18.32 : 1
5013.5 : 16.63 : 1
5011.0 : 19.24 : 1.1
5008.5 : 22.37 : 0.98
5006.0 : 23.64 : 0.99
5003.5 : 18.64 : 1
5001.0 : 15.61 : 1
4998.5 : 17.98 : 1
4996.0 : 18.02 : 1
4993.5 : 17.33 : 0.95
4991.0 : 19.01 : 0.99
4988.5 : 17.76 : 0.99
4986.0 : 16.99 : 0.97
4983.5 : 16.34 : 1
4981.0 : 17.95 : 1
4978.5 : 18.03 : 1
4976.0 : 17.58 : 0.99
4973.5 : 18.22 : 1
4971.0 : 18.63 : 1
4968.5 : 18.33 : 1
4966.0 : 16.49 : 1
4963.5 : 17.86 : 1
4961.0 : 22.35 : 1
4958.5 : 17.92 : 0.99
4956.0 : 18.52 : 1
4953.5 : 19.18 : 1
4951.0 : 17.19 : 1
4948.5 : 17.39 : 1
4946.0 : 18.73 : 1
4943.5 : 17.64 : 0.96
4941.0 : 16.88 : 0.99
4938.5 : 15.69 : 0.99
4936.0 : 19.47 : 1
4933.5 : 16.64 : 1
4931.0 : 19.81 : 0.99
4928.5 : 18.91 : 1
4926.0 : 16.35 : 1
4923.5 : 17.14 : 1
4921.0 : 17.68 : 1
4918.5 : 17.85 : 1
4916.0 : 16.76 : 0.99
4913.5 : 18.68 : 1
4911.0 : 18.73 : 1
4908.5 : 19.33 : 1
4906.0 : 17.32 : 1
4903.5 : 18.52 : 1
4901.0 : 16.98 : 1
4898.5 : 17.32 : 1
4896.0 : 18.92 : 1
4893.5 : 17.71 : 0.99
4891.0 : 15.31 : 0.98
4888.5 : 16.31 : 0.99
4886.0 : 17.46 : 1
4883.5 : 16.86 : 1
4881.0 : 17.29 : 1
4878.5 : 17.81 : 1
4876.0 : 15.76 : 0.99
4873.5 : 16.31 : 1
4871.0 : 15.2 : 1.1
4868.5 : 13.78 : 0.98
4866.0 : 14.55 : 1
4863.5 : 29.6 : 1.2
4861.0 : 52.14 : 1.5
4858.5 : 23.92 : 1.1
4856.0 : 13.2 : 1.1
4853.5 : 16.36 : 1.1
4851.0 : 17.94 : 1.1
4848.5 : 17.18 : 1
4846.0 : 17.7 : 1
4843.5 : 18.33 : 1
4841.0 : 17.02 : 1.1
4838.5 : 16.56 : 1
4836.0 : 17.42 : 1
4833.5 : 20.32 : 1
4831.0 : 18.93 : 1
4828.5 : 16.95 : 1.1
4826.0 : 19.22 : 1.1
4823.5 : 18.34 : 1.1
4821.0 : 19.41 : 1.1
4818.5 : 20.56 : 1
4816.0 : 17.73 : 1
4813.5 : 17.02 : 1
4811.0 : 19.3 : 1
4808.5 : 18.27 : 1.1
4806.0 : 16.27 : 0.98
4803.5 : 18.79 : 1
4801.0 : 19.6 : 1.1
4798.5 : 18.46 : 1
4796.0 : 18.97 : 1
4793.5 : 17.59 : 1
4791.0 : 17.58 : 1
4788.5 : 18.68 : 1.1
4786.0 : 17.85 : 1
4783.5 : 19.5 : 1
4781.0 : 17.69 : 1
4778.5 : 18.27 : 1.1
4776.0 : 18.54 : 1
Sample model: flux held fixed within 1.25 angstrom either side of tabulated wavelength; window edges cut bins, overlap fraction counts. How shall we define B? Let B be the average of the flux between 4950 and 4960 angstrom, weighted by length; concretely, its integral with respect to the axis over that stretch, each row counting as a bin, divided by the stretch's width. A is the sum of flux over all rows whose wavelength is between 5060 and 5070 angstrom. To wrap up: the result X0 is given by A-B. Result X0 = 53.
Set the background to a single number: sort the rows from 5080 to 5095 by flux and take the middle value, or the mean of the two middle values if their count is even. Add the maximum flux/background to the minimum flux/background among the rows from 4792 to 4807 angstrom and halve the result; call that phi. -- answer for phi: 1.012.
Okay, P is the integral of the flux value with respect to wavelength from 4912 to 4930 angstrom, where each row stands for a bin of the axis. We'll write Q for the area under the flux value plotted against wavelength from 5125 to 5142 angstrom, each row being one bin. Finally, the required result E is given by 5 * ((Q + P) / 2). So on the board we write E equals 1530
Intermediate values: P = 318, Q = 294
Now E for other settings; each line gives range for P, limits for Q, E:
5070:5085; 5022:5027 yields 858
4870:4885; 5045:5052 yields 929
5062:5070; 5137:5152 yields 983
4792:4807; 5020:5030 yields 1094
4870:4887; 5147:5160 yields 1278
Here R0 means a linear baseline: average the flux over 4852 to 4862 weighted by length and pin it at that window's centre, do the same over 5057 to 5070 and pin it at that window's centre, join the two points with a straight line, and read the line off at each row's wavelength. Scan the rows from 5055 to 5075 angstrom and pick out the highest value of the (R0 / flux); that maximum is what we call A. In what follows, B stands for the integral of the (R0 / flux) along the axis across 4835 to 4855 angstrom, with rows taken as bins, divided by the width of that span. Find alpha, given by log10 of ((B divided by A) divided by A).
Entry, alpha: 0.11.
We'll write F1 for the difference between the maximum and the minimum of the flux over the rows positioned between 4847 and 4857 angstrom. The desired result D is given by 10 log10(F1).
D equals 6.8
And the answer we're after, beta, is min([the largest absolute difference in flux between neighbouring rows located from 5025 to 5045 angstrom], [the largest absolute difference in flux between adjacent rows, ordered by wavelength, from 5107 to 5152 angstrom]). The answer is 1.96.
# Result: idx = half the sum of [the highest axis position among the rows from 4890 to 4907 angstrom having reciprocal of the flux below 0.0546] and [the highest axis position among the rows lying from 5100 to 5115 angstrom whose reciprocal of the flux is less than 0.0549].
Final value 5008.5 angstrom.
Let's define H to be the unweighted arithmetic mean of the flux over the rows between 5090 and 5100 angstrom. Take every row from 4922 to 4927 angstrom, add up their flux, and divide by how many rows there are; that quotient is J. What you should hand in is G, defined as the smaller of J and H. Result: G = 16.7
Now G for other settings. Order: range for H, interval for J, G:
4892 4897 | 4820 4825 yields 18.3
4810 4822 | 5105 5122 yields 18.0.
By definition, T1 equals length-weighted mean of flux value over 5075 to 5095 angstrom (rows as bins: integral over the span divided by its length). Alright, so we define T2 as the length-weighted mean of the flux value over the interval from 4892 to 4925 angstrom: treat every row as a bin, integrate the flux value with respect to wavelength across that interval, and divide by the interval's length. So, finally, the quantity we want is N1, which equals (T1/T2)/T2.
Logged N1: 0.056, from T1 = 17.9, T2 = 17.9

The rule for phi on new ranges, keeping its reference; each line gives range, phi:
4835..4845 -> 0.985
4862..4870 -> 1.224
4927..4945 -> 1.002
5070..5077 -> 0.970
